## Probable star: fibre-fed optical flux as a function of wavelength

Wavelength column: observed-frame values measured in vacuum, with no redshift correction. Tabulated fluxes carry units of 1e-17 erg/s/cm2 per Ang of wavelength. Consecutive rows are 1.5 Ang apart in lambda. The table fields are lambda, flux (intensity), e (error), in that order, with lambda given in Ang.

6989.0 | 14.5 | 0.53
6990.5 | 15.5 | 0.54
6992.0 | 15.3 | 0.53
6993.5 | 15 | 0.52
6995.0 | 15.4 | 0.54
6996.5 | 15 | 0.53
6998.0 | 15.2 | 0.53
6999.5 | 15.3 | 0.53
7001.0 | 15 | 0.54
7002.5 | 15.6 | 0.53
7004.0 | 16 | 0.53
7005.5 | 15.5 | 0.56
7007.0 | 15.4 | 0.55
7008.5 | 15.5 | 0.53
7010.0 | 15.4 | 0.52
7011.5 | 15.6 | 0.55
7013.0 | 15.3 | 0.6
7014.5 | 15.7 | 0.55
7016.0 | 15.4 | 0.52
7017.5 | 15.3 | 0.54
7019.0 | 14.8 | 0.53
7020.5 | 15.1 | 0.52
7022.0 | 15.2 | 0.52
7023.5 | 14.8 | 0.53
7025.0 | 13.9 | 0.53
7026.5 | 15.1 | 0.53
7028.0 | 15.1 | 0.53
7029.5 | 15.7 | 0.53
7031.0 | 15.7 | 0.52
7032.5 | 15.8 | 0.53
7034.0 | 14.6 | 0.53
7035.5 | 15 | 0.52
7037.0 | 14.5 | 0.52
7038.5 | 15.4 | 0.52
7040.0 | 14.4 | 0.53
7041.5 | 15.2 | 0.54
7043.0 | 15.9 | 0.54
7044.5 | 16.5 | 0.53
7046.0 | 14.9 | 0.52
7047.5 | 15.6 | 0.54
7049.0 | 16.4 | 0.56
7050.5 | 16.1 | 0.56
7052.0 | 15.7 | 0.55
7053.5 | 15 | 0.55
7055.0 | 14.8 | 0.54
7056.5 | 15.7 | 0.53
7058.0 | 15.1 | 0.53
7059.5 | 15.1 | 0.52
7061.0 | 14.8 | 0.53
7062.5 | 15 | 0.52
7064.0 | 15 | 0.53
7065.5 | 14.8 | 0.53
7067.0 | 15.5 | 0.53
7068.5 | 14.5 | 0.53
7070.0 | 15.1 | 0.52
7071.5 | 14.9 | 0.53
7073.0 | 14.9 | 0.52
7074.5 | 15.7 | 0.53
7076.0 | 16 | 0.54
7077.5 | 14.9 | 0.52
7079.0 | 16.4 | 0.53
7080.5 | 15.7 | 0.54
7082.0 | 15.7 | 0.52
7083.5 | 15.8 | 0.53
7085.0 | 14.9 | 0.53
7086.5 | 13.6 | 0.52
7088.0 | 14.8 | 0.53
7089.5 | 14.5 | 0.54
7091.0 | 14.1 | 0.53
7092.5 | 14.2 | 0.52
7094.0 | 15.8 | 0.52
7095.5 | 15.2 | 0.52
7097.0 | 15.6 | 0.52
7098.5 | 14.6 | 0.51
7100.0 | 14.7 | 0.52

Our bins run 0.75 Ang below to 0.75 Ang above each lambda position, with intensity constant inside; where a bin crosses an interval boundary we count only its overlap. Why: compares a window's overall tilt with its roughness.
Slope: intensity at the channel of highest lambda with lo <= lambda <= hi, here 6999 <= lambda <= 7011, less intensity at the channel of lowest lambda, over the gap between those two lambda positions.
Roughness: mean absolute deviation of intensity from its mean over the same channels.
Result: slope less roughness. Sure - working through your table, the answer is -0.18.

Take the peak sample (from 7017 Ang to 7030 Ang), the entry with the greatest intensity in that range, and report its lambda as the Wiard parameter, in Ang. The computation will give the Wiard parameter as 7029.5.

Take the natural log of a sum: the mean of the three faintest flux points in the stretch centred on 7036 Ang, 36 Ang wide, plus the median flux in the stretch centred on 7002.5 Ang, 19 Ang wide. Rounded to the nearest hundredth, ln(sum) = 3.39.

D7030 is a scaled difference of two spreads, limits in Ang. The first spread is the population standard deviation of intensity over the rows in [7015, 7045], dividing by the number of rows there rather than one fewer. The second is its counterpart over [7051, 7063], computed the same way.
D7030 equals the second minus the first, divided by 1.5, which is -0.16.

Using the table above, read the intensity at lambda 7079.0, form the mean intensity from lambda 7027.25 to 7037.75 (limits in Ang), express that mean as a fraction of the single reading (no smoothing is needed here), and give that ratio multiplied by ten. 9.3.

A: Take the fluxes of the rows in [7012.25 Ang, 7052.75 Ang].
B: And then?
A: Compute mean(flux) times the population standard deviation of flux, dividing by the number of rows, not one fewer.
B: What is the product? 9.0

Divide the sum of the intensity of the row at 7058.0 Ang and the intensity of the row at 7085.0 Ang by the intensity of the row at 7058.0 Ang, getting 1.99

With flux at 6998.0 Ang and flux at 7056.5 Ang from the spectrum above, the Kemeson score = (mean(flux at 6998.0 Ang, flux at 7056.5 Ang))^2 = 239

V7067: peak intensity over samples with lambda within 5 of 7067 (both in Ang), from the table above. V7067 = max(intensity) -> 15.5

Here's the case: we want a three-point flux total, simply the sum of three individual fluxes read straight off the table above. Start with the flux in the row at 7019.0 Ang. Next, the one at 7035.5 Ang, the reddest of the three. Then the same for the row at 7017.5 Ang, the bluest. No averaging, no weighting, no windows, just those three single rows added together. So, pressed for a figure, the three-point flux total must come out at 45.1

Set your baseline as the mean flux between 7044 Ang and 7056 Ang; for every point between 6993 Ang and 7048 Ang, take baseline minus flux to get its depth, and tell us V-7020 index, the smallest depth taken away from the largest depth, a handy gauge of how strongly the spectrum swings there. 2.6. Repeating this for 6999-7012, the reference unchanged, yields 1.0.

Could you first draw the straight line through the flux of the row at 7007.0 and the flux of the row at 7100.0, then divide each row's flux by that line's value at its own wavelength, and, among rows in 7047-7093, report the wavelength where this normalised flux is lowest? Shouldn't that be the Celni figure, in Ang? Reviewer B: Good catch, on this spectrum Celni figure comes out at 7086.5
